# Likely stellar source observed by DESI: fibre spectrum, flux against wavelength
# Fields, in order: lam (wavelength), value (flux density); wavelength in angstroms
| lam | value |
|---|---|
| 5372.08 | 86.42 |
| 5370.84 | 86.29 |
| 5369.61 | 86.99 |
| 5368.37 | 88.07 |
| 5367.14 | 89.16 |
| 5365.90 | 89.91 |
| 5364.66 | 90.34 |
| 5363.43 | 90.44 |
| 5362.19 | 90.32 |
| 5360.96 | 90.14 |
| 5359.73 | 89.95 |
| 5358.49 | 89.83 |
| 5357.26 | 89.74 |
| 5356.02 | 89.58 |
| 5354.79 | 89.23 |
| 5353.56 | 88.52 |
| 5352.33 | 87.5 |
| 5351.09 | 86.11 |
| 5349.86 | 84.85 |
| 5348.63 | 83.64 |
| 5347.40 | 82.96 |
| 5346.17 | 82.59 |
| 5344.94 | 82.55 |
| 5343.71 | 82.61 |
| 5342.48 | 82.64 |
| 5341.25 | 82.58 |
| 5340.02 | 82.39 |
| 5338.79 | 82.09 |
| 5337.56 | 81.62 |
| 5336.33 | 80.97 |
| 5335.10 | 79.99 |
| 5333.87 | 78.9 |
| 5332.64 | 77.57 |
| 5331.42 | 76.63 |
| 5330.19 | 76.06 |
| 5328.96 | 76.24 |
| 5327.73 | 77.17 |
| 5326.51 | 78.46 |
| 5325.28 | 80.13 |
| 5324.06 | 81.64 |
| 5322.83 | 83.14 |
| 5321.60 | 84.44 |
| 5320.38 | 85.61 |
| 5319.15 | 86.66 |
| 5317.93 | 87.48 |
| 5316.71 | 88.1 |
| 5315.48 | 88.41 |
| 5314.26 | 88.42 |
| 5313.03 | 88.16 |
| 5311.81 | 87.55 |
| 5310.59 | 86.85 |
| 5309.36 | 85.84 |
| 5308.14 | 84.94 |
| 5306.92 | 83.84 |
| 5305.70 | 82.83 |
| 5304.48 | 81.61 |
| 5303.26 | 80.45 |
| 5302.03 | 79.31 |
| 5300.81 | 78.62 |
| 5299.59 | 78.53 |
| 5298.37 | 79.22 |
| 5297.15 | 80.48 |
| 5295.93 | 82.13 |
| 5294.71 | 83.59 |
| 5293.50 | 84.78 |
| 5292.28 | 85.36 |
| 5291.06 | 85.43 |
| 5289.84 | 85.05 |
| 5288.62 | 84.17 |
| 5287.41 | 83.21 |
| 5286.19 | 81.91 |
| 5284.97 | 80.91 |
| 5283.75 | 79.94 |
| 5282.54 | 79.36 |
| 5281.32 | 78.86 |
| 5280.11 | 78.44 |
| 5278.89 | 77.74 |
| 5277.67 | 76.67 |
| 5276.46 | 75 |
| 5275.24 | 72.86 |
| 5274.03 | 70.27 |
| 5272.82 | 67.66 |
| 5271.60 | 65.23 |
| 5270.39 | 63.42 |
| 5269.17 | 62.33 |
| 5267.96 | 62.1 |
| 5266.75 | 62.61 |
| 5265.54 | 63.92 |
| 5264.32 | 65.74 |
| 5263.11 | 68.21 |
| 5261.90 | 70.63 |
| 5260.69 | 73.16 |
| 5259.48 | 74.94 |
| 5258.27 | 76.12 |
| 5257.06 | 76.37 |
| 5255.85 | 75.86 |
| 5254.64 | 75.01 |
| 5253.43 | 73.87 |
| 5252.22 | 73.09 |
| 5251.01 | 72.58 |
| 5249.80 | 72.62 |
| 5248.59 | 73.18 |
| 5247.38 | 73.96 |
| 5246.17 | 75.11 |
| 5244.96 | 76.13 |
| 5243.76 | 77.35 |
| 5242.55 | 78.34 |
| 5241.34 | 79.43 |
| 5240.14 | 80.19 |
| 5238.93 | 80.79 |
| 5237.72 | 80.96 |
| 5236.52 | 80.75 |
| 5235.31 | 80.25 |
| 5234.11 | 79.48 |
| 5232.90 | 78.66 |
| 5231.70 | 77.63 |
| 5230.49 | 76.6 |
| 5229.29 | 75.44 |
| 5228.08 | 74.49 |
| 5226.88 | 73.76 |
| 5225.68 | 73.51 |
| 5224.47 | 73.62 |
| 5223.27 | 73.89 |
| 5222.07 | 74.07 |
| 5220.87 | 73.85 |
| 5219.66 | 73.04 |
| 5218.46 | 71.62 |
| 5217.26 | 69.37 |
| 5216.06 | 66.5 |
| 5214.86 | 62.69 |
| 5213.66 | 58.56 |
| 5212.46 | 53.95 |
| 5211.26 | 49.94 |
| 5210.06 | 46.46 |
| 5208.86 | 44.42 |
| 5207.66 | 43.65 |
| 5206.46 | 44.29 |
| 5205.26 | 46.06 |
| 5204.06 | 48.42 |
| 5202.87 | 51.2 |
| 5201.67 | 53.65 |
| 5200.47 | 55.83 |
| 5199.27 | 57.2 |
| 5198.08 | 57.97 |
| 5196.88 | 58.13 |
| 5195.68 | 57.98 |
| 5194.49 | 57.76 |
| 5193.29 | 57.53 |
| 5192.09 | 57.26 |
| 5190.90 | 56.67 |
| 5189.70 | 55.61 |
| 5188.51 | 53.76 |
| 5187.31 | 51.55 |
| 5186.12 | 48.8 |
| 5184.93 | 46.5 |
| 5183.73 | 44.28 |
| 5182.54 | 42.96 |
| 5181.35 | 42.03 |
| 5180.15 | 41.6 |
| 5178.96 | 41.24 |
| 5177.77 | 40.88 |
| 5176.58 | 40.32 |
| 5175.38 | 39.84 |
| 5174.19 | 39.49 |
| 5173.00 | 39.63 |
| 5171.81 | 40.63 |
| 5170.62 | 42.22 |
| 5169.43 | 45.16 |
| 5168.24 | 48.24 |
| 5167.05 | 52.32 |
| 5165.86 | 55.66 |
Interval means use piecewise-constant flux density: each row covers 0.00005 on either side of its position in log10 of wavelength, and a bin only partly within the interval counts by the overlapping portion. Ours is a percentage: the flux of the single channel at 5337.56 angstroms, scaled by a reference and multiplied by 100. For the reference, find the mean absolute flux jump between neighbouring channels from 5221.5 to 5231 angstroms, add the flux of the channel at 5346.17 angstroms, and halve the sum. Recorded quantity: 196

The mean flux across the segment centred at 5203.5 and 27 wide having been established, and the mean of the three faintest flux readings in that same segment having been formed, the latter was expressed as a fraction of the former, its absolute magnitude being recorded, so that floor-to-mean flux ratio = 0.82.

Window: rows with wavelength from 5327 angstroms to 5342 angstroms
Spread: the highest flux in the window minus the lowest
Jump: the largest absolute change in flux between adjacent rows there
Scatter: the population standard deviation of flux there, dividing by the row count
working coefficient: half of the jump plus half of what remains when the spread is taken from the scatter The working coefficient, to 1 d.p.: -1.4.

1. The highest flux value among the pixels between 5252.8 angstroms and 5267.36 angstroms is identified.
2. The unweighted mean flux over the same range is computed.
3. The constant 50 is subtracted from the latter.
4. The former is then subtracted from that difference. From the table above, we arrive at -55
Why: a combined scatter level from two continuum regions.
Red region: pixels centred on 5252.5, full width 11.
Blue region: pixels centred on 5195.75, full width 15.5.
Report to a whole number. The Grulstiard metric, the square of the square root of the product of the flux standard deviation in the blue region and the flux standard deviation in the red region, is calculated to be 3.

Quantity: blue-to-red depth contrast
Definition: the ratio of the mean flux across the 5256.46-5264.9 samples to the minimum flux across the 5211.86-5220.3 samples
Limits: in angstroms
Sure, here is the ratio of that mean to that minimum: 1.3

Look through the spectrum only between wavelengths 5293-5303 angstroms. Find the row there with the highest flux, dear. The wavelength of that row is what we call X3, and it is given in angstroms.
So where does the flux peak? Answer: 5293.50 angstroms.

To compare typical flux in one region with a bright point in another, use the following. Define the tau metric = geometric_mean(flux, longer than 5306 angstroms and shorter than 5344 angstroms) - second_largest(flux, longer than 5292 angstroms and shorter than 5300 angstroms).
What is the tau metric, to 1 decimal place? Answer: -2.1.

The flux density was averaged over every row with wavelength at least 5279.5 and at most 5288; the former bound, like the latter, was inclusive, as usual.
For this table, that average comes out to 80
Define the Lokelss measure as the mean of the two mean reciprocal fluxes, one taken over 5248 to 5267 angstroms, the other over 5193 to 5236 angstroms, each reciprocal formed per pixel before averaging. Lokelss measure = 0.0152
